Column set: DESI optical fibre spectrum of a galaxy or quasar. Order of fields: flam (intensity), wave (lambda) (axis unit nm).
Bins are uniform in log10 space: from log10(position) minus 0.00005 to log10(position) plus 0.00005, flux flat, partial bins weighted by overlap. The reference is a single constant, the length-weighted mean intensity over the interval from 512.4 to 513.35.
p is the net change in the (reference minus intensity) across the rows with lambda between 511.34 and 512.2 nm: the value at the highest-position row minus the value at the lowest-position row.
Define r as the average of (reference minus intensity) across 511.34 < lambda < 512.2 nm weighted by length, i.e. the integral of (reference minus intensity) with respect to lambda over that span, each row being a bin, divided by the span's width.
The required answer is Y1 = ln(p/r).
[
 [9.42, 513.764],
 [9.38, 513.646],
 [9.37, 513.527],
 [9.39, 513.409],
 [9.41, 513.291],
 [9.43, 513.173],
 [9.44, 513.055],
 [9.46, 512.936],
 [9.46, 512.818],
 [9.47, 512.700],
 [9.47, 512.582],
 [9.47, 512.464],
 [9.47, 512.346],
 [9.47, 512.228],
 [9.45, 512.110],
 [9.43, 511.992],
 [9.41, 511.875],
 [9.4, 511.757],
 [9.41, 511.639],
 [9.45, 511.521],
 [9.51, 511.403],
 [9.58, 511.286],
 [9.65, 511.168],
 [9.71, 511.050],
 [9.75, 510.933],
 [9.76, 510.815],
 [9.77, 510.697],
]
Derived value 1.8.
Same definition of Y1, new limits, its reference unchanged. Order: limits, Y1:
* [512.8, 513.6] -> 1.1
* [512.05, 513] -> -0.5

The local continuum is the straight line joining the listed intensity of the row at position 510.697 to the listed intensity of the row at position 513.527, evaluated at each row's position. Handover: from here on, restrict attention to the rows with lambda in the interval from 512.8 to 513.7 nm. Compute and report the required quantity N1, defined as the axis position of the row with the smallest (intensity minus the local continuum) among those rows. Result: 512.818 nm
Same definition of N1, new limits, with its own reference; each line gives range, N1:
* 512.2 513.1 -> 512.228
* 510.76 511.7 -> 511.639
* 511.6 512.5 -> 511.639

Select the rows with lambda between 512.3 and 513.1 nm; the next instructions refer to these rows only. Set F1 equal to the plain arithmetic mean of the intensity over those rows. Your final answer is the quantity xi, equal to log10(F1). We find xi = 0.976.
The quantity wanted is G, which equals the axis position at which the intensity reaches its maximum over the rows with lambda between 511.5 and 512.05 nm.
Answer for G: 511.521 nm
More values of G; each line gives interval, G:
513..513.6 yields 513.055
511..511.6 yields 511.050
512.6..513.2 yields 512.700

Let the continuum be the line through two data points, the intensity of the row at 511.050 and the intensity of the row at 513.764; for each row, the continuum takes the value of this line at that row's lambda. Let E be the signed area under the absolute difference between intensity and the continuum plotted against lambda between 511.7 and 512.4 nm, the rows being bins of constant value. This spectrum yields 0.116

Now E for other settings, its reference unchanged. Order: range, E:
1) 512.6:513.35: 0.044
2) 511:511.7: 0.090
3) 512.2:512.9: 0.057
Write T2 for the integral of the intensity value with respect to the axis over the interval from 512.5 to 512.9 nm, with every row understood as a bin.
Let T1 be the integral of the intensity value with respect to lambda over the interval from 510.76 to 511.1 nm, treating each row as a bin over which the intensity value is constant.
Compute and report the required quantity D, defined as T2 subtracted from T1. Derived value -0.5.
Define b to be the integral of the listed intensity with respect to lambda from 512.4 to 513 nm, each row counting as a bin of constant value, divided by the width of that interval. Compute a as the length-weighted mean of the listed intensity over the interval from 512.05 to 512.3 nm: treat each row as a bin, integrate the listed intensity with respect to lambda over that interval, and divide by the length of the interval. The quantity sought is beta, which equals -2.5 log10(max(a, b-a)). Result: -2.44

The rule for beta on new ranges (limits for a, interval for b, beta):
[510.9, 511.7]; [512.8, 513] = -2.45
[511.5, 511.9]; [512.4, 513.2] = -2.43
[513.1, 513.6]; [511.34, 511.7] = -2.43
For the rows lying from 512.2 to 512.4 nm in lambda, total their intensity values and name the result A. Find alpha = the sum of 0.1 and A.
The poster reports 19.0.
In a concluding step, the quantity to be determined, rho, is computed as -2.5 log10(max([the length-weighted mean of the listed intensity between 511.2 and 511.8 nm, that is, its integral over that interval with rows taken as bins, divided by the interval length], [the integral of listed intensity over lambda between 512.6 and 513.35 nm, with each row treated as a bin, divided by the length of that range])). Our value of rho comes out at -2.44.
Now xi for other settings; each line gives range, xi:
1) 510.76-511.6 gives 0.984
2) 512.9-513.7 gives 0.974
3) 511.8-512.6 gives 0.976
